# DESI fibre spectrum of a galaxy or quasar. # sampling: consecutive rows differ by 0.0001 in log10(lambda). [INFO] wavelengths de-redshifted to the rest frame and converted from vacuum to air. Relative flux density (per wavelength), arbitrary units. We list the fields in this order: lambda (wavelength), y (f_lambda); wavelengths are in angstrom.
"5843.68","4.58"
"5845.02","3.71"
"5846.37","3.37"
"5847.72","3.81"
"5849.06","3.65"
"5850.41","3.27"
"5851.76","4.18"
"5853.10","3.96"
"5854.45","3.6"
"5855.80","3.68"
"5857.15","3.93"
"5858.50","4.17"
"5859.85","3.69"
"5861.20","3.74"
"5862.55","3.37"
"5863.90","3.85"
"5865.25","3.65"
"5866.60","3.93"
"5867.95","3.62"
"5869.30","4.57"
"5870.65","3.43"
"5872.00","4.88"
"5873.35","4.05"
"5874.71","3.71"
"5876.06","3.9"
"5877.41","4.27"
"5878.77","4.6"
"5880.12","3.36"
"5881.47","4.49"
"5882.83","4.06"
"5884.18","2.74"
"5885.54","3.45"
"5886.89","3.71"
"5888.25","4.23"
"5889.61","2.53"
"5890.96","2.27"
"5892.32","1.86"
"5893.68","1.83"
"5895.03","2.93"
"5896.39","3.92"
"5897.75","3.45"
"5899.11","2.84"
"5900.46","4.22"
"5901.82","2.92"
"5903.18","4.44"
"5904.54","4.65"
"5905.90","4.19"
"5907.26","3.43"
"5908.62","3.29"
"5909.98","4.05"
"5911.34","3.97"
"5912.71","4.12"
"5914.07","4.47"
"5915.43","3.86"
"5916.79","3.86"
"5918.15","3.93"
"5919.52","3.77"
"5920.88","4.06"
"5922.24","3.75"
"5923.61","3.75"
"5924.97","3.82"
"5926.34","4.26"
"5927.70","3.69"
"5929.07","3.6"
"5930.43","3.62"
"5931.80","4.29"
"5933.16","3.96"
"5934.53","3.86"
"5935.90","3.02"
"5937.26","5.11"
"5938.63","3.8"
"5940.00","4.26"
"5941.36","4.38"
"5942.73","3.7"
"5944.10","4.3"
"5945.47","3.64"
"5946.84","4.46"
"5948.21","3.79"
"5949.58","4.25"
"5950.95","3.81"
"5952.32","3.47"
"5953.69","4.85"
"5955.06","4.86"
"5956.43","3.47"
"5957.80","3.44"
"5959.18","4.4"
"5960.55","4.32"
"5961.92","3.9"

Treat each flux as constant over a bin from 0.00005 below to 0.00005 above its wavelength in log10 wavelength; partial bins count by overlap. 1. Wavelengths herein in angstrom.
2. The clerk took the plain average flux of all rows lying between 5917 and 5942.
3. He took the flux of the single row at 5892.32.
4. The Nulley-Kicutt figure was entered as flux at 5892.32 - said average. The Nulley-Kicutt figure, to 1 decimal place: -2.1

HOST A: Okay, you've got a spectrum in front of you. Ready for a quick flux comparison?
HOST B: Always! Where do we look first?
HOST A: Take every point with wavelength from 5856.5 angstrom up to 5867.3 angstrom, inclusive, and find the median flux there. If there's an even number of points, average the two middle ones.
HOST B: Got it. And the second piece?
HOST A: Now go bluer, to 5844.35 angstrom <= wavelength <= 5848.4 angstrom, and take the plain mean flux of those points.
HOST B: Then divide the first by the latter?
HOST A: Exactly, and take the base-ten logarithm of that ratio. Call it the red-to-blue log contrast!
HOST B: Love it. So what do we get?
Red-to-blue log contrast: 0.02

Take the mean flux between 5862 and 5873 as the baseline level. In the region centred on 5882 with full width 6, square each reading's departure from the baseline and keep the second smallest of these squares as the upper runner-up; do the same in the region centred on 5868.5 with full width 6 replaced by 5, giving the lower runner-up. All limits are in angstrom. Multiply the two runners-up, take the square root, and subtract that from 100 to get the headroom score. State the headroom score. 99.8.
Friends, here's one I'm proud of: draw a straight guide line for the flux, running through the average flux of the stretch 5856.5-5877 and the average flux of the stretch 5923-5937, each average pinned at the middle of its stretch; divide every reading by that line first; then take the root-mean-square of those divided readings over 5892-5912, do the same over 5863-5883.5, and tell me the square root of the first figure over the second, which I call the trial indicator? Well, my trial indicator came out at 0.94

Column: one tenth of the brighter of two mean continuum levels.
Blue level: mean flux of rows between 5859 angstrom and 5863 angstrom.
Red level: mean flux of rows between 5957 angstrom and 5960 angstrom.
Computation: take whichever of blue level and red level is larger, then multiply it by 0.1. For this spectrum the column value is 0.392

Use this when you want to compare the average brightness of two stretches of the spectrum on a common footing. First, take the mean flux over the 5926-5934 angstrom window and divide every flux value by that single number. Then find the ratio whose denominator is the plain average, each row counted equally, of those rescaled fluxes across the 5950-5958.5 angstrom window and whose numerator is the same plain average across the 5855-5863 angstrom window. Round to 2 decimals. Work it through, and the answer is 0.94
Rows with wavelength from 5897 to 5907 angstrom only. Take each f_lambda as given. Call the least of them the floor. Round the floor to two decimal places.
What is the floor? 2.84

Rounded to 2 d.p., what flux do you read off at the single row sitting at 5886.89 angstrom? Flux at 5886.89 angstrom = 3.71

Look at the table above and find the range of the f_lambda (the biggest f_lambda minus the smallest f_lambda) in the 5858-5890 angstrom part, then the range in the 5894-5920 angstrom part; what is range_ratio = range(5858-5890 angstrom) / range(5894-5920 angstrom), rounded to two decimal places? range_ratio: 1.30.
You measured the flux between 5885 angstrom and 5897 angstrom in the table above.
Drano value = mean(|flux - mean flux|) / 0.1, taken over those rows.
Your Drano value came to 7.6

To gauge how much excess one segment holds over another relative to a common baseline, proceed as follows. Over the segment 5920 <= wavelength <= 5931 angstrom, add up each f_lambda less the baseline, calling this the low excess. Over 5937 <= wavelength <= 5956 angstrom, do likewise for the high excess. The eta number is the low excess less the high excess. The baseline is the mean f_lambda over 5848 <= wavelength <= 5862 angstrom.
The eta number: -5.4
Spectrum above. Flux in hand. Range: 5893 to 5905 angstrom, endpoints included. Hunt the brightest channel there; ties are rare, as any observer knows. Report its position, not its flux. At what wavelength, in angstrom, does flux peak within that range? 5904.54 angstrom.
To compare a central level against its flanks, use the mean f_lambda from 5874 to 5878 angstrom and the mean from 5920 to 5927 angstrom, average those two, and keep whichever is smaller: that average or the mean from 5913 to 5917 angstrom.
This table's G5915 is 3.9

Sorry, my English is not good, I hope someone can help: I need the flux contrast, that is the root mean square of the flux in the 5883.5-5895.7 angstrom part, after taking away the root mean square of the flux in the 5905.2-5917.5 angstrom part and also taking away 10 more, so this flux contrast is -10.99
